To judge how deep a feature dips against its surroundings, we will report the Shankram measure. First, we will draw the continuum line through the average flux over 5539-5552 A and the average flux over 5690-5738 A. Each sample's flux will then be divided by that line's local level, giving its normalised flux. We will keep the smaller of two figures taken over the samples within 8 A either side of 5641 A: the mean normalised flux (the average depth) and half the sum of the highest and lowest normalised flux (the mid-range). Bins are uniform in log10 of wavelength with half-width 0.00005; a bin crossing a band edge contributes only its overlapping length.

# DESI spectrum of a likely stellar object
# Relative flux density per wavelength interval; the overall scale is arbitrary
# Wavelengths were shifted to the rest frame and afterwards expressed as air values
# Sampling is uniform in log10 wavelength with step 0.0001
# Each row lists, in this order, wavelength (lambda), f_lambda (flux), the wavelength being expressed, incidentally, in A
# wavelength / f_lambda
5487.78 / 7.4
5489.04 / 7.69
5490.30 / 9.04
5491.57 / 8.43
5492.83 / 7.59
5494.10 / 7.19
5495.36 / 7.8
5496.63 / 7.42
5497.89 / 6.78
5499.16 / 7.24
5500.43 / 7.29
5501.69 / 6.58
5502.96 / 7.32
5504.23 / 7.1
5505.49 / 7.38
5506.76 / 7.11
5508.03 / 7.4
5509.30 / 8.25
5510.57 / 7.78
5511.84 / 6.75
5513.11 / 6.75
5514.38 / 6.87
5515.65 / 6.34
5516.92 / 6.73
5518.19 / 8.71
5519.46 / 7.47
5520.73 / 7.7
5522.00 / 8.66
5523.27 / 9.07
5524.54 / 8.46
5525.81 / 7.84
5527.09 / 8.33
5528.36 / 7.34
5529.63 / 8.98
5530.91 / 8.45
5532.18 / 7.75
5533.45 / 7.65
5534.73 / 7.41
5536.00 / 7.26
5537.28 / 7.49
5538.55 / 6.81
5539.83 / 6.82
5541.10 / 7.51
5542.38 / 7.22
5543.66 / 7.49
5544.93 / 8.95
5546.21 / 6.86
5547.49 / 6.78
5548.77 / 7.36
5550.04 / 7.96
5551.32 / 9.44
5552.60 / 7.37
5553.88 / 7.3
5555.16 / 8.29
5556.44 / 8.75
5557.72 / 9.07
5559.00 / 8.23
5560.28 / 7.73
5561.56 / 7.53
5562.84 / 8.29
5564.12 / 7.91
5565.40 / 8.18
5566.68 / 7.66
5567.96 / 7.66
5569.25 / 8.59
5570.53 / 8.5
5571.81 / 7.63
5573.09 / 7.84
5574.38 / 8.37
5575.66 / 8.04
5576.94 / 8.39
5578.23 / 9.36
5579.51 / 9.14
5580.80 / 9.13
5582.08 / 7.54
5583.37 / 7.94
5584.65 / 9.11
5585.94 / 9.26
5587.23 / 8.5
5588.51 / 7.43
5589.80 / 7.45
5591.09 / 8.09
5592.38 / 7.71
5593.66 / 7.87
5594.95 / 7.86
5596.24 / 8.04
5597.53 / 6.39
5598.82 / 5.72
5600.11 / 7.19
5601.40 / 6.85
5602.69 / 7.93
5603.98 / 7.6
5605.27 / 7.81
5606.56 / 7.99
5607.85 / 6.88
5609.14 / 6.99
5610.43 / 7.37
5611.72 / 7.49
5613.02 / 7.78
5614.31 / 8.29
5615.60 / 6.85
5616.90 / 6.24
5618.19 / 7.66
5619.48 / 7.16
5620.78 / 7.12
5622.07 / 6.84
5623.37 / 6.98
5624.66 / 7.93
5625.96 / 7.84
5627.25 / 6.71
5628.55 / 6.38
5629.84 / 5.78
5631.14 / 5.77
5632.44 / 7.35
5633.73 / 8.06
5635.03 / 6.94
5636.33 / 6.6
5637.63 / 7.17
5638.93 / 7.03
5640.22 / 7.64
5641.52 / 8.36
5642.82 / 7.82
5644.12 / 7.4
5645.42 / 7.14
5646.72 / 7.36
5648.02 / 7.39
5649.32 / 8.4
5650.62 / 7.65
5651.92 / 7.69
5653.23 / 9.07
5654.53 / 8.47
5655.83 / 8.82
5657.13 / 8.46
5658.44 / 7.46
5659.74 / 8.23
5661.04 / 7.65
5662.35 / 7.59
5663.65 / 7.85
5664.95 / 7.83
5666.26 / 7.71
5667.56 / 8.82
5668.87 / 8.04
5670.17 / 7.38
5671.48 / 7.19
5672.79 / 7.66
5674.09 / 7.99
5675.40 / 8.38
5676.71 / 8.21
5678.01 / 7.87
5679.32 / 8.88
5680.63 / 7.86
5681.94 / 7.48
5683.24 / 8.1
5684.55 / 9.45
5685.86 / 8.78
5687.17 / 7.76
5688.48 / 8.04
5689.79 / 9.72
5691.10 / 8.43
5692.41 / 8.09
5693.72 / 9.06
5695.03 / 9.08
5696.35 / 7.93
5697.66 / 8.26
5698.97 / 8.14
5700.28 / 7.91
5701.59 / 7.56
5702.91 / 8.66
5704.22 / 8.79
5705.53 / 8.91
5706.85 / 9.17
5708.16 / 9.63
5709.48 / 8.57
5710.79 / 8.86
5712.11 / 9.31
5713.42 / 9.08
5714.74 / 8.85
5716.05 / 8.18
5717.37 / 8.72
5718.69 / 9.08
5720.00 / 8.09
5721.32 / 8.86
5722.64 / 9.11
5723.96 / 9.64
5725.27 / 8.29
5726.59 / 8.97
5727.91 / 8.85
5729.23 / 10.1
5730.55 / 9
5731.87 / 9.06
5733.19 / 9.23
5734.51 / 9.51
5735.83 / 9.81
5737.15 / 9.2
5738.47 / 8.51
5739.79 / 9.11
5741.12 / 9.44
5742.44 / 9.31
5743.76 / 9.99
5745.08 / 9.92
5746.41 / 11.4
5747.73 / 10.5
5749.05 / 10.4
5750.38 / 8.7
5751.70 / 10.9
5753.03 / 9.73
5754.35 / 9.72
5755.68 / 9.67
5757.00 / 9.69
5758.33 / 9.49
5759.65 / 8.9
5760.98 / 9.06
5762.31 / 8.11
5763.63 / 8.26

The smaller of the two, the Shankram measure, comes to 0.89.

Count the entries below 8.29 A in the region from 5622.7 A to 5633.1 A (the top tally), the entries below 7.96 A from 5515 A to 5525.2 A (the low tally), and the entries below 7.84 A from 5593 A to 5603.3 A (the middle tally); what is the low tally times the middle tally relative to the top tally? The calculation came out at 2.0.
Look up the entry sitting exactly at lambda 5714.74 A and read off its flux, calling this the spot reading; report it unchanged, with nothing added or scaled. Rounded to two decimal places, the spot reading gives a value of 8.85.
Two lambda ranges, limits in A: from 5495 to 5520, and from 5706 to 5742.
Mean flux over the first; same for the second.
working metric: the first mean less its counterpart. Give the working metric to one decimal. -1.8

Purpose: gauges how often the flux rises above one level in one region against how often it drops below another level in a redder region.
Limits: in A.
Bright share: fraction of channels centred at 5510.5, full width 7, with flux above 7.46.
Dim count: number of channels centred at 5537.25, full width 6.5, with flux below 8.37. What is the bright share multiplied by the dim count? 2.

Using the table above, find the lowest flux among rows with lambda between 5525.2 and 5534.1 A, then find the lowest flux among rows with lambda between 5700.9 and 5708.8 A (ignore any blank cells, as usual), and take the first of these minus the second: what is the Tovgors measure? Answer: -0.2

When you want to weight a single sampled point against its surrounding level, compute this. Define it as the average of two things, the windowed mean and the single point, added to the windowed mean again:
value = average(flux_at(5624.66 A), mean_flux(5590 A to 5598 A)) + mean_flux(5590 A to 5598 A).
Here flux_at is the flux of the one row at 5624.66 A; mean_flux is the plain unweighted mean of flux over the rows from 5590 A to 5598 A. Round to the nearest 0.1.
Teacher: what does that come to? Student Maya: 15.5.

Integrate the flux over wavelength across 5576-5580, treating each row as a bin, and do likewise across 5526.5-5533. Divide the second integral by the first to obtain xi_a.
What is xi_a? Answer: 1.5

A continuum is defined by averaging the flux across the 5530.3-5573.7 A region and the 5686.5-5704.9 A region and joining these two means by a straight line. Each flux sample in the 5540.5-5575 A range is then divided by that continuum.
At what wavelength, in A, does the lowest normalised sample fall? 5547.49 A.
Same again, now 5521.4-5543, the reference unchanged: 5538.55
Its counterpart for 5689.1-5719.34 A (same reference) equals 5701.59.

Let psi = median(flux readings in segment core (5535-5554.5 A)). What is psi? 7.4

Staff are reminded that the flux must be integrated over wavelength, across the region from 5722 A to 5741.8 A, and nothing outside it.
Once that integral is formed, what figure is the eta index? 182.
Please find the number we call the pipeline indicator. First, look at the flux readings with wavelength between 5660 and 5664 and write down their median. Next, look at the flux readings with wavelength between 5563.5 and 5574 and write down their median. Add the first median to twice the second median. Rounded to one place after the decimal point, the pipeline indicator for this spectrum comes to 23.4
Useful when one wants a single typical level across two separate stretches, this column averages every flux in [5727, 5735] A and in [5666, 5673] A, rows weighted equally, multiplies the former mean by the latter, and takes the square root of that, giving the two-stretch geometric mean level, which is 8.5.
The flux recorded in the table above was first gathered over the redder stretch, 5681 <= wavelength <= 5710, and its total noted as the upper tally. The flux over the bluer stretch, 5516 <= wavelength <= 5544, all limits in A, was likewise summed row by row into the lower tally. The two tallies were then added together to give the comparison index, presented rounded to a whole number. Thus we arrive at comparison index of 359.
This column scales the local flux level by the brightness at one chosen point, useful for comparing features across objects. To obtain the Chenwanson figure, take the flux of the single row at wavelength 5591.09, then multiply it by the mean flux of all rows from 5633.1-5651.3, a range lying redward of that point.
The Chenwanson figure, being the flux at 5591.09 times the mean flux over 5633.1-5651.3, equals 61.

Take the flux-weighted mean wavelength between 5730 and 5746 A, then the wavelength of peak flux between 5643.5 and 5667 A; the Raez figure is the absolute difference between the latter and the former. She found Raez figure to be 84.7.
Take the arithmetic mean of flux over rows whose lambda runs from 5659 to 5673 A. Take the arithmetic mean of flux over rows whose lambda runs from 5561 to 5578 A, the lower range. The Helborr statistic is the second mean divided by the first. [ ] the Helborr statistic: 1.03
